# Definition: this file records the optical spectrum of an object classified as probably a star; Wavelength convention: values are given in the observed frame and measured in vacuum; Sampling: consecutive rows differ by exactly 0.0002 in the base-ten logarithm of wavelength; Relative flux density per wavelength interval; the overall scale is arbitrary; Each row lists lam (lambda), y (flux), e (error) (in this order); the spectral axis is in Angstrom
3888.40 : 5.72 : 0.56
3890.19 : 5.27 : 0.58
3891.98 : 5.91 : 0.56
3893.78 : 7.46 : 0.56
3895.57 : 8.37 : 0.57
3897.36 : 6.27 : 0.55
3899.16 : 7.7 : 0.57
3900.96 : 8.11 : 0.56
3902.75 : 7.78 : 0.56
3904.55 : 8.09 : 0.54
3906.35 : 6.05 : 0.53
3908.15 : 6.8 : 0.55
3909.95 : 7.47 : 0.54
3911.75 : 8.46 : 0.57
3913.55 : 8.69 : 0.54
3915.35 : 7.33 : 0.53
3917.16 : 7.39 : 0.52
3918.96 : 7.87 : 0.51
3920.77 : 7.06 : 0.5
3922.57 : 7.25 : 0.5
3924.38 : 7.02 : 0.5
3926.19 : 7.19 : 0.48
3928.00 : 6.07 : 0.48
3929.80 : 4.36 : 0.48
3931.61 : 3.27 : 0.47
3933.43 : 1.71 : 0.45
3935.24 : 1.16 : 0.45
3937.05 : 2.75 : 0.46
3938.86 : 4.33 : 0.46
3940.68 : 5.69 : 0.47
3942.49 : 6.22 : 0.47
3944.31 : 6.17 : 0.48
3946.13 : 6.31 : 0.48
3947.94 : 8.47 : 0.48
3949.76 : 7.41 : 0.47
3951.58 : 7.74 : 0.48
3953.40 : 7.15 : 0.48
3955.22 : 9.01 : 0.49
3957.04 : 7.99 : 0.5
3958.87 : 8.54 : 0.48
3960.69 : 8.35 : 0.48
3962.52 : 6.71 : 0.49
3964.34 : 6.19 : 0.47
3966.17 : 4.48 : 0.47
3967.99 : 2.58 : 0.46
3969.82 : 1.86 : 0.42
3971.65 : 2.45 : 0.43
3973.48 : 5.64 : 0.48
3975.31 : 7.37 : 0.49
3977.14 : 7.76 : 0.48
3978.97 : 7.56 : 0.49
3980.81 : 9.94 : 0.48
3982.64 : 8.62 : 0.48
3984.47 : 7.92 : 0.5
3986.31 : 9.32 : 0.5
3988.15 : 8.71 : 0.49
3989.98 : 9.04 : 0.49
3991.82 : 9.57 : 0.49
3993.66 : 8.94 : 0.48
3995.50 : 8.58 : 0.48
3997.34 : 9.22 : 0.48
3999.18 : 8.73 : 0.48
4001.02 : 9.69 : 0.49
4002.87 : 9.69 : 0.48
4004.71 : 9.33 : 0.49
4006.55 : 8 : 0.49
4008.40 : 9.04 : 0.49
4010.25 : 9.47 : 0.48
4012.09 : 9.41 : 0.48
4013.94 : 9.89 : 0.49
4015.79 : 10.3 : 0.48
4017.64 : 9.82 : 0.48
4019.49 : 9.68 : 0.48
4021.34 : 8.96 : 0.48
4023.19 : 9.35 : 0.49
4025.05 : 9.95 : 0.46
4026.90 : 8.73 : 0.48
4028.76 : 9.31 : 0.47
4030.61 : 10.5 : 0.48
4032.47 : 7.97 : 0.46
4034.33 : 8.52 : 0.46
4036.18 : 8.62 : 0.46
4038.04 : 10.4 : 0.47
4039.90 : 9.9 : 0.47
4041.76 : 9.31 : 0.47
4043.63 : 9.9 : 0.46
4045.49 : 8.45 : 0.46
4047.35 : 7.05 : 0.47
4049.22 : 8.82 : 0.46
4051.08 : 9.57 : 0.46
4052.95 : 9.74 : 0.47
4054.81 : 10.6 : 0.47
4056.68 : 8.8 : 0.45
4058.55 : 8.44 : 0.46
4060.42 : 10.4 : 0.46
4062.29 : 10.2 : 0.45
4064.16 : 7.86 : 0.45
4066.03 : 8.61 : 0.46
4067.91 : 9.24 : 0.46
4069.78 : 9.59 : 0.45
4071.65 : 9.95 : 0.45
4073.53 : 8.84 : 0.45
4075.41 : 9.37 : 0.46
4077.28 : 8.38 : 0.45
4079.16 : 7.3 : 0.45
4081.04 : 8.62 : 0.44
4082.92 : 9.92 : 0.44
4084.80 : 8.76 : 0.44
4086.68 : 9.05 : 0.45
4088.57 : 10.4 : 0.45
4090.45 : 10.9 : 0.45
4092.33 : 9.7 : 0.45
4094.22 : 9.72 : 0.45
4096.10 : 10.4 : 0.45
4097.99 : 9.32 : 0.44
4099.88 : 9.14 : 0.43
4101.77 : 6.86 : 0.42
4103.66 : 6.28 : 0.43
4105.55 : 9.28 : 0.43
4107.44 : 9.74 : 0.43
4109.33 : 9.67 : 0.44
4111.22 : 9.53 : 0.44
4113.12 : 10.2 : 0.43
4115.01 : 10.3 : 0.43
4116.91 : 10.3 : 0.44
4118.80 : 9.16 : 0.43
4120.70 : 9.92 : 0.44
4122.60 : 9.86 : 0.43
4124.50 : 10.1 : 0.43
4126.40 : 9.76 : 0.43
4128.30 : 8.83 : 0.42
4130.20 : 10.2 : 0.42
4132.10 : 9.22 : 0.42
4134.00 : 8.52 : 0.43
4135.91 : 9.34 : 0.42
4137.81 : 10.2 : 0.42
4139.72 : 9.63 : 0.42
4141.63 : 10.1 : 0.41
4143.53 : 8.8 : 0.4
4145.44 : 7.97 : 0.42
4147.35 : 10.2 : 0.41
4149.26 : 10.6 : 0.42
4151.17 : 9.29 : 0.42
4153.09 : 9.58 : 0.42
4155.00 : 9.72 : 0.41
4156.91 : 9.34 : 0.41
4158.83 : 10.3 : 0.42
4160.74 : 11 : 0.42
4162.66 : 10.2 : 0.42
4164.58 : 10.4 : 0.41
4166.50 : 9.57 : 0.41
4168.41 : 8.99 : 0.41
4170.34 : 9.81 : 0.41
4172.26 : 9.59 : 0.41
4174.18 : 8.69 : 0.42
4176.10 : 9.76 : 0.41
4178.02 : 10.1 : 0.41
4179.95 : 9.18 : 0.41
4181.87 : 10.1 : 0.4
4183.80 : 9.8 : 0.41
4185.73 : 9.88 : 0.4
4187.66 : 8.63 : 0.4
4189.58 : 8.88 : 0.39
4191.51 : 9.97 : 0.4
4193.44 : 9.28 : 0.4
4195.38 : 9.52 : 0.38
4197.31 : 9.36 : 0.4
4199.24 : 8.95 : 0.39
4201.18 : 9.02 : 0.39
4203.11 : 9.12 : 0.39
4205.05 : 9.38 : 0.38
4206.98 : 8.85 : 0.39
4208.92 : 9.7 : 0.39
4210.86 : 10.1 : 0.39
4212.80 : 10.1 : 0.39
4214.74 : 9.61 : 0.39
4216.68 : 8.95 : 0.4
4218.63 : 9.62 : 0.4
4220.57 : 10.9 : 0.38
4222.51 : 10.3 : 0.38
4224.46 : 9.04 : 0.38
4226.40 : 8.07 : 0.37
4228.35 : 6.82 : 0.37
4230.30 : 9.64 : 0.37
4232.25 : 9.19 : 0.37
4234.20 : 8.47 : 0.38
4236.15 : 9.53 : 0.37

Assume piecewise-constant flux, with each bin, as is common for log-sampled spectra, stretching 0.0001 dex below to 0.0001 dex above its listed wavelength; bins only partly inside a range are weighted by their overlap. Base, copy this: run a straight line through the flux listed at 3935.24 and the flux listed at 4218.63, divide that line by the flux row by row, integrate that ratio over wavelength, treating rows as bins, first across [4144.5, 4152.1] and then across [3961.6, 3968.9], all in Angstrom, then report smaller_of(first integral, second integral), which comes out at 3.50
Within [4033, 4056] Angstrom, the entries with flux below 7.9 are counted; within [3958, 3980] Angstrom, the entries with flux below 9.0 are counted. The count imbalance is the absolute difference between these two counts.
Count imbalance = 11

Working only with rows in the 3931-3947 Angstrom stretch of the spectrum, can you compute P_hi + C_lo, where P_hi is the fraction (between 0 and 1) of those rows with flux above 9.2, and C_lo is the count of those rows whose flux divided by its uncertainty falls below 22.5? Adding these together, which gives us 9.0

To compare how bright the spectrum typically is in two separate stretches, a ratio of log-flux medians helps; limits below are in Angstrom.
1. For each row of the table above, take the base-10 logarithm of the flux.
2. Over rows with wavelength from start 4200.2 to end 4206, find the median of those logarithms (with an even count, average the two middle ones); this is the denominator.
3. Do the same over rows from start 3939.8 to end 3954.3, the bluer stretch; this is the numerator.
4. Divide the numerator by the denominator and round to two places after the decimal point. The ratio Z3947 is 0.86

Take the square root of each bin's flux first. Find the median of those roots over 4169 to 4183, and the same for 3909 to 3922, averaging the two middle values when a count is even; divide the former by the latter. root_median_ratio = 1.14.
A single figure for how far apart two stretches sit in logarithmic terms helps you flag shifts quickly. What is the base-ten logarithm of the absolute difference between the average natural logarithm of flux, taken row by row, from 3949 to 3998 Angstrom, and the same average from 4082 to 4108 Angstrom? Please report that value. -0.54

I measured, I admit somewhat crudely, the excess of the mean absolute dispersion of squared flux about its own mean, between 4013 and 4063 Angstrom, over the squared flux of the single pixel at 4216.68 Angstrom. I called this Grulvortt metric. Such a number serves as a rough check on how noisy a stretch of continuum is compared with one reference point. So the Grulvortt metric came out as -67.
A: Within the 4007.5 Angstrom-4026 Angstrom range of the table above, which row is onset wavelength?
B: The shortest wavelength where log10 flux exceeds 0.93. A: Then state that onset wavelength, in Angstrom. 4008.40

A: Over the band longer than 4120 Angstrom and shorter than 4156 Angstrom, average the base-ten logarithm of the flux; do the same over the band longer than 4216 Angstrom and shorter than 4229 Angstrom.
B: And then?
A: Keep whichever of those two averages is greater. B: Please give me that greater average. 0.980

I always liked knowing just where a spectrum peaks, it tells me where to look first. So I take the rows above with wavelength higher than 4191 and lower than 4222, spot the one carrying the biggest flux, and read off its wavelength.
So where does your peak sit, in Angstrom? 4220.57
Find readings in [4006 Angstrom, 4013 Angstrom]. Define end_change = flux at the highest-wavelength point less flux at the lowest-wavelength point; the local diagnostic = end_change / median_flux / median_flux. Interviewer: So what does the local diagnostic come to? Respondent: 0.017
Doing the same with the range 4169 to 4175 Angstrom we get -0.012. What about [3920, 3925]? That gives -0.001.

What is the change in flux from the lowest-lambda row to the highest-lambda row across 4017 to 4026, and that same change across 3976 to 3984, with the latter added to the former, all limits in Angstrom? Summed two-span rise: 1.0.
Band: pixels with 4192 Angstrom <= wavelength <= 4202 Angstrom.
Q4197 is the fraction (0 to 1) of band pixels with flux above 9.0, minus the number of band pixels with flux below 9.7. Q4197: -4.20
